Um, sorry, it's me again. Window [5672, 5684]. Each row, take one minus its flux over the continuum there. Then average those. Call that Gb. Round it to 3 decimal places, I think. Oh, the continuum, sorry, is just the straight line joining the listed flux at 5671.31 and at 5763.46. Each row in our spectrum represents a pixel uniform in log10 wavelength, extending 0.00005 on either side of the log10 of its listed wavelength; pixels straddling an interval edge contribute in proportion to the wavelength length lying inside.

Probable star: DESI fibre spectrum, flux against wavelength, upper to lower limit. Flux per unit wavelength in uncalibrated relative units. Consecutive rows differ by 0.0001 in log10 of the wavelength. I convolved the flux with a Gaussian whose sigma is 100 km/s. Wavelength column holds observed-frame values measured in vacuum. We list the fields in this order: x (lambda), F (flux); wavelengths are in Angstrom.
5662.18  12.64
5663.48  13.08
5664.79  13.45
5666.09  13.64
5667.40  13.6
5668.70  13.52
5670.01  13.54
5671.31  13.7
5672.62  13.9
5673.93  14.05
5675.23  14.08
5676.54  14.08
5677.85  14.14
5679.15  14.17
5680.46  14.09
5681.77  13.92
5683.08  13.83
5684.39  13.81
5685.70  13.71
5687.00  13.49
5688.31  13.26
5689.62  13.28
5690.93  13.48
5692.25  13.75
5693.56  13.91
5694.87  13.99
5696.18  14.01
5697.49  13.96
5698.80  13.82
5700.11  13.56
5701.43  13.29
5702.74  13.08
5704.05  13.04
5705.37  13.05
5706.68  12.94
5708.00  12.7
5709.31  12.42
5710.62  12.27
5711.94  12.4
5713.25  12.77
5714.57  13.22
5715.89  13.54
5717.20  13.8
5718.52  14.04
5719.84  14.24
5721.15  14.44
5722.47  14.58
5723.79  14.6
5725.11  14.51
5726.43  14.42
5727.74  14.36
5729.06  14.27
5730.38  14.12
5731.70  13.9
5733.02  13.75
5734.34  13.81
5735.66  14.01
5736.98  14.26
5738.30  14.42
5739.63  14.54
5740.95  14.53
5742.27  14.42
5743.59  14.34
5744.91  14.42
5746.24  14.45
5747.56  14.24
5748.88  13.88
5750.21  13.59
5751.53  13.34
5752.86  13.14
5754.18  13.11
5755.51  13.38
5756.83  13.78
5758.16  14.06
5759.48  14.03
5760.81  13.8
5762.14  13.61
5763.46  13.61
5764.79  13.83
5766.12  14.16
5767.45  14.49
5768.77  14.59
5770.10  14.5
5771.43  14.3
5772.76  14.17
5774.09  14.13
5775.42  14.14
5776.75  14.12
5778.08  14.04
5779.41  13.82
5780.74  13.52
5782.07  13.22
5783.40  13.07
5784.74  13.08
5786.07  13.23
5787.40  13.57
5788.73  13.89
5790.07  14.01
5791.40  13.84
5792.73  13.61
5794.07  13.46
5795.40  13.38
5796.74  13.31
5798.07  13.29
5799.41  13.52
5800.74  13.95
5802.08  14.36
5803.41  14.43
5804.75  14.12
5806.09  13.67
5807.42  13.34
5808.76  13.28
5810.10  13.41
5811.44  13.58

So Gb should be -0.024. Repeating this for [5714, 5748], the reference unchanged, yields -0.041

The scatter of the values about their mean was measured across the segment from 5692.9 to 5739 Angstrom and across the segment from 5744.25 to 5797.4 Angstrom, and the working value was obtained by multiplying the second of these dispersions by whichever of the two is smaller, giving 0.19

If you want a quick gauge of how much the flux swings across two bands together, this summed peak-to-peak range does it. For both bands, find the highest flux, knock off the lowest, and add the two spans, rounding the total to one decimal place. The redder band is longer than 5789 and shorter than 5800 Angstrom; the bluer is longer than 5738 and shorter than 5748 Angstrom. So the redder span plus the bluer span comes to 1.0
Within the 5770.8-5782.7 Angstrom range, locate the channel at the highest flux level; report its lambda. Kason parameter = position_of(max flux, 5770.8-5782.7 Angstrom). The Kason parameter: 5771.43 Angstrom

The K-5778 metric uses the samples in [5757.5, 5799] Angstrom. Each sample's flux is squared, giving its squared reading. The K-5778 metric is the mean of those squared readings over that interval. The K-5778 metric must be 191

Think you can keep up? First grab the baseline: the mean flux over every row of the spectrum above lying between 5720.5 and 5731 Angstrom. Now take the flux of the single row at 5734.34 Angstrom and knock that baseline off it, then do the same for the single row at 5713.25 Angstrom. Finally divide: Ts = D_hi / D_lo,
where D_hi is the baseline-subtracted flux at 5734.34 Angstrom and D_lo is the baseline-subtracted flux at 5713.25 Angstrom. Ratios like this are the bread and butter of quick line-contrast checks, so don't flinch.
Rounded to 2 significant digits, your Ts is 0.37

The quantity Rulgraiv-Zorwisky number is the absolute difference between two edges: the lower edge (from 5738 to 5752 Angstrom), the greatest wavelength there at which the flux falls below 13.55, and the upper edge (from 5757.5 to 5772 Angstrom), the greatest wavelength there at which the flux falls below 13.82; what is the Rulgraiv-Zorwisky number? 11.9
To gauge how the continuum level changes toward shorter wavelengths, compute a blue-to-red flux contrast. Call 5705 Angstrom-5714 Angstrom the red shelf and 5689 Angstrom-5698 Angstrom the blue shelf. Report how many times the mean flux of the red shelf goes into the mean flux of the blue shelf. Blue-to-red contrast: 1.088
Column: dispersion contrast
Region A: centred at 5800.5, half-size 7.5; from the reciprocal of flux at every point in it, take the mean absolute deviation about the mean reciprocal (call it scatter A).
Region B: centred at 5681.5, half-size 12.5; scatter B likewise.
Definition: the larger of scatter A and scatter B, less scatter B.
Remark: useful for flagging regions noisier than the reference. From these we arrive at 0.0007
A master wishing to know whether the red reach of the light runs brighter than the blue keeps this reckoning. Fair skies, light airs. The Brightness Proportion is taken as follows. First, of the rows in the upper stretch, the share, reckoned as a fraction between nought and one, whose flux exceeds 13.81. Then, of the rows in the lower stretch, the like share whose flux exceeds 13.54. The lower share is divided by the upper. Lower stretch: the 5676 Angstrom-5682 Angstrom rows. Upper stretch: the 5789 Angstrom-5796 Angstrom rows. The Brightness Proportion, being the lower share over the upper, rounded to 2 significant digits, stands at 2.5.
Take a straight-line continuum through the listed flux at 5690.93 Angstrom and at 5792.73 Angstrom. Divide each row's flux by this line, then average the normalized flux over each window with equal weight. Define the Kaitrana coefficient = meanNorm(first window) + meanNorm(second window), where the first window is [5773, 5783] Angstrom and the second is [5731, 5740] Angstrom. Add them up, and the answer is 2.06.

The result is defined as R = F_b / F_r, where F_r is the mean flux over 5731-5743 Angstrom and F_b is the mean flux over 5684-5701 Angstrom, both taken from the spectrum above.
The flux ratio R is 0.97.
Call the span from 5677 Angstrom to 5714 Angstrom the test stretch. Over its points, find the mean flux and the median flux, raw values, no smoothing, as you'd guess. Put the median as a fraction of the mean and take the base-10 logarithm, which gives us 0.0029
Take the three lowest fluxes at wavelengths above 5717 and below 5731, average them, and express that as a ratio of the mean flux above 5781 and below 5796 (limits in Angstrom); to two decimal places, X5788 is 1.04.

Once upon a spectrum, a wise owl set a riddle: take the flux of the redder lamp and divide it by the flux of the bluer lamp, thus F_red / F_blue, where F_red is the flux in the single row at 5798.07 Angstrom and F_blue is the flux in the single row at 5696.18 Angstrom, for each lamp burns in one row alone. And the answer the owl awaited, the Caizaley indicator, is 0.95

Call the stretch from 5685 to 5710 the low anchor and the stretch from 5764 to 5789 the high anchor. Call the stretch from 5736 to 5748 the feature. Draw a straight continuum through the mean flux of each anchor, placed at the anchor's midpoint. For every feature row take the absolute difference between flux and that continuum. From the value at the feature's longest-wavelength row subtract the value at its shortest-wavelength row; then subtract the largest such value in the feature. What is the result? -1.0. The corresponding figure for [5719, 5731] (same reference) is -1.2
